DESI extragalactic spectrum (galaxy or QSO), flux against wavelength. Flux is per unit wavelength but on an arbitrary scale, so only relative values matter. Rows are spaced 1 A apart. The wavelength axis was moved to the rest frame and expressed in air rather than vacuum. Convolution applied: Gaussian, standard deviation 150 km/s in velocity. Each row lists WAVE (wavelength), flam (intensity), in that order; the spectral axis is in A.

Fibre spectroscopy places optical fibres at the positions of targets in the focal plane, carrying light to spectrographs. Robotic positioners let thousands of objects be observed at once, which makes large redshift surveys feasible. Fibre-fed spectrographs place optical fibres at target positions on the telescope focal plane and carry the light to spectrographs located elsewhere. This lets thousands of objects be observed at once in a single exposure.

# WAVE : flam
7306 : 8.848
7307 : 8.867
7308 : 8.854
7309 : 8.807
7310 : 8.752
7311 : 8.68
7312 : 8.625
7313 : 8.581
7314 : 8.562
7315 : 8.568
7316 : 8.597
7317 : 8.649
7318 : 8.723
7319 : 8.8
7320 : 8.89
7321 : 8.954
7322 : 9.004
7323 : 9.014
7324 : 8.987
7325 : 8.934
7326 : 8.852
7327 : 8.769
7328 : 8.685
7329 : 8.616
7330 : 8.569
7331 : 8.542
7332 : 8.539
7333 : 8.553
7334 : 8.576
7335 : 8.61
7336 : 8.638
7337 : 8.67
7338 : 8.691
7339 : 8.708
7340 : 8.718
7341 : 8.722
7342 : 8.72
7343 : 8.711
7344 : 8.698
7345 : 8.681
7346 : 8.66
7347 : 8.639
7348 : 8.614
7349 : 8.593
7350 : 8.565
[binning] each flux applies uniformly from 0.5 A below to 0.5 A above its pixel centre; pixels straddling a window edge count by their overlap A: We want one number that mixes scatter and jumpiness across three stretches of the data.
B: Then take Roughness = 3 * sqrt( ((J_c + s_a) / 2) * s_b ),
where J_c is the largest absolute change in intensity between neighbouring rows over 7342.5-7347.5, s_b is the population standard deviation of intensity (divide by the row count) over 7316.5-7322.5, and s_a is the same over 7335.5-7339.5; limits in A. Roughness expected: 0.163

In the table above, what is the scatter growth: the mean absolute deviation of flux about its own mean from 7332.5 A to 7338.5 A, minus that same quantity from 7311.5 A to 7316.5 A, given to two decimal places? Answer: 0.02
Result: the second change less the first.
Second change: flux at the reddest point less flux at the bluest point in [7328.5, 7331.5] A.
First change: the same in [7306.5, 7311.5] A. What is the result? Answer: 0.11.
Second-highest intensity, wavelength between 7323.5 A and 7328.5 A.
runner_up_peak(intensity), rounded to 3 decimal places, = 8.934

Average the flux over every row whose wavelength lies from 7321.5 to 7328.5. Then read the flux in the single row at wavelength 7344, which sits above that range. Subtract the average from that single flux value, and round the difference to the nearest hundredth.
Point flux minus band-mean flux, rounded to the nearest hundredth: -0.19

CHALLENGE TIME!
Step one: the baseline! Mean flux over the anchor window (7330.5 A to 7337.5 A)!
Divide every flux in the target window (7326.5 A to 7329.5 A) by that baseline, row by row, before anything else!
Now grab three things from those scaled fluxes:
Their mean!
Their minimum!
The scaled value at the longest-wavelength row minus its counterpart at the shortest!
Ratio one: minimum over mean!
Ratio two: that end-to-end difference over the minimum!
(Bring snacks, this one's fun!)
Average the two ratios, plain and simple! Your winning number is 0.487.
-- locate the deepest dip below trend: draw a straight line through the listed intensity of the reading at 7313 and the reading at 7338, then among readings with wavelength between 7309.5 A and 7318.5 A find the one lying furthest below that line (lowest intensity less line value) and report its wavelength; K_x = 7314 A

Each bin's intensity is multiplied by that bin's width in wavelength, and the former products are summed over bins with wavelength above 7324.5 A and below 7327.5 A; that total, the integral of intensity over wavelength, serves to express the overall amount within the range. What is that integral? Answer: 26.6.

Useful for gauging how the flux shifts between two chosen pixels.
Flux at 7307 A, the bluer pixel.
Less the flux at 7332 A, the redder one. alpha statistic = 0.33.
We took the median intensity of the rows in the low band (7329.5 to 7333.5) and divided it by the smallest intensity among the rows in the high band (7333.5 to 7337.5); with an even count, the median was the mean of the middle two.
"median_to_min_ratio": 1.00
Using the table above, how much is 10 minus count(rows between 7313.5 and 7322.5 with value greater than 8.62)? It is 4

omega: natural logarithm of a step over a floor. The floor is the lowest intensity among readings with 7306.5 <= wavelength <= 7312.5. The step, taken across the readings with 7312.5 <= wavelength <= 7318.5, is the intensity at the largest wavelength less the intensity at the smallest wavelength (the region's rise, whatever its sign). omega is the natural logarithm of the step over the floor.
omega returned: -4.11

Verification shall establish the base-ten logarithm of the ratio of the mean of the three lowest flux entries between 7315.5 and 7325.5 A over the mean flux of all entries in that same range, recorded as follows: -0.010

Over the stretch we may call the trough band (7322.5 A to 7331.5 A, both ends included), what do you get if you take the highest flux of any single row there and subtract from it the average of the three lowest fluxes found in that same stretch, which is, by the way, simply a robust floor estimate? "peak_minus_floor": 0.44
